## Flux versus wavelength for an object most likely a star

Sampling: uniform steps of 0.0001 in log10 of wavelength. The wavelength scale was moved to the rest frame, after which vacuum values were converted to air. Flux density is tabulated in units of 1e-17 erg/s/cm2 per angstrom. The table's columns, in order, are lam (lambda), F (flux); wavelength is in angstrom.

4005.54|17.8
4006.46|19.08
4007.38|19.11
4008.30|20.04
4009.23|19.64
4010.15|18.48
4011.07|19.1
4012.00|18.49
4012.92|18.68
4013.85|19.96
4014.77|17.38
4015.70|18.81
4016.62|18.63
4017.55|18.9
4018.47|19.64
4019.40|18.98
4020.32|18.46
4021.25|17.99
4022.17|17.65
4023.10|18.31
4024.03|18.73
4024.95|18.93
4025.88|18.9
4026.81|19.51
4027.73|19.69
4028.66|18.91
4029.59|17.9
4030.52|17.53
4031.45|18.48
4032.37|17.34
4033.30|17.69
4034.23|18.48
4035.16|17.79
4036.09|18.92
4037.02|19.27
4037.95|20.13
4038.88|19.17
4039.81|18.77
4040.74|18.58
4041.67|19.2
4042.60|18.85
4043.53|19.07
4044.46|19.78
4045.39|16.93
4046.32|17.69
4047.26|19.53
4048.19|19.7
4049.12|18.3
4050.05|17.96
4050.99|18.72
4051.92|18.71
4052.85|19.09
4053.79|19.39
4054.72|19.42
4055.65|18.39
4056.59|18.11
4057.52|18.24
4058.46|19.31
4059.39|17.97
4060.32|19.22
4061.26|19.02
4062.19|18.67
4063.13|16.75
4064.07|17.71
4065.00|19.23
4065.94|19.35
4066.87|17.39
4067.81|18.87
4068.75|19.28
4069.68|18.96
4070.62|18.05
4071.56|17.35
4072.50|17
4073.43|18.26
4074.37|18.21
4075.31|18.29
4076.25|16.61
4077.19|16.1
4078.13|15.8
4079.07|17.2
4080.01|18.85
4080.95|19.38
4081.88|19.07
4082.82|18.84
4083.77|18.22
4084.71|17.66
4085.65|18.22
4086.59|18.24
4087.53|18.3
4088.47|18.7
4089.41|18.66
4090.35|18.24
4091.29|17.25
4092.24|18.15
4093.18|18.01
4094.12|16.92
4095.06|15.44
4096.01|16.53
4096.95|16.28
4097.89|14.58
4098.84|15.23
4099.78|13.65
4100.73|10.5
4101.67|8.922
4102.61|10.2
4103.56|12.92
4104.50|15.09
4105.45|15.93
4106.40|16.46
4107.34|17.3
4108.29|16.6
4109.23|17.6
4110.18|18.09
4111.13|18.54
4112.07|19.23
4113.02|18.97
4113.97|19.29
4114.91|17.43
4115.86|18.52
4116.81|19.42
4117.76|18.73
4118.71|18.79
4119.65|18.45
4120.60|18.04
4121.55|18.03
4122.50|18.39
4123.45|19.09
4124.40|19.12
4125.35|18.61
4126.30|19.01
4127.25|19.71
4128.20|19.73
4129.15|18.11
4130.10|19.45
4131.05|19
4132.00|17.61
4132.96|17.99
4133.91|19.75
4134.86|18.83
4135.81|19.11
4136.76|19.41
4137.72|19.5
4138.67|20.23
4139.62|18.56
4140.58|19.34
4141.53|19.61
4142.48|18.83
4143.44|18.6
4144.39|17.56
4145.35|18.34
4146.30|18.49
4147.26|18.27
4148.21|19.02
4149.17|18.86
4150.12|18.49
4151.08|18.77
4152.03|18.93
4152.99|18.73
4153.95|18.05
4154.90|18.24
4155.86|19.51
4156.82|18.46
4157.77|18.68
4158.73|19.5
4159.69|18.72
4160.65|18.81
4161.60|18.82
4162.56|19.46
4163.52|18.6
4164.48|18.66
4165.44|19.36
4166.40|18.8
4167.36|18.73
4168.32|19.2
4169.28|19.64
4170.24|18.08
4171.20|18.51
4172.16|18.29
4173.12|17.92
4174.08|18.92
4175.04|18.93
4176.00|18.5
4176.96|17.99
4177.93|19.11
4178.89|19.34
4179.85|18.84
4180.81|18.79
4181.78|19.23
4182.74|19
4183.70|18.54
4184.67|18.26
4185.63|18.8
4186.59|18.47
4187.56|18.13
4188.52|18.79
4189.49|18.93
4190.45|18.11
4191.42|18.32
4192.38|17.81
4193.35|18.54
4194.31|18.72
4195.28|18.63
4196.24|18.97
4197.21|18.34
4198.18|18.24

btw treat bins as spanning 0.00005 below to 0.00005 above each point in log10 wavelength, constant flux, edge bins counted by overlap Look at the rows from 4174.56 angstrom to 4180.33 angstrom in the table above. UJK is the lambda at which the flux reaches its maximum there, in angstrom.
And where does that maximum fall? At 4178.89 angstrom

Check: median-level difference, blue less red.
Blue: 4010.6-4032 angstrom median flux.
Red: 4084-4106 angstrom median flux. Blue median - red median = 2.2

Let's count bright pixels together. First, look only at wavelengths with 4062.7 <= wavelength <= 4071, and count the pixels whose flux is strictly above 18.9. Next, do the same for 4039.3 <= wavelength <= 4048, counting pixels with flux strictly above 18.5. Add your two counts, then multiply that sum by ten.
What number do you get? 110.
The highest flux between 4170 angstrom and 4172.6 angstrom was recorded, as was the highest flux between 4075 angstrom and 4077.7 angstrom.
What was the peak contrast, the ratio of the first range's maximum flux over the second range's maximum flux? 1.01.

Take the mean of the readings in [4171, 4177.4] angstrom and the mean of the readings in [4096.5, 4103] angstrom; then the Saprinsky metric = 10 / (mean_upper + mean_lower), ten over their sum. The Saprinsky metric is 0.320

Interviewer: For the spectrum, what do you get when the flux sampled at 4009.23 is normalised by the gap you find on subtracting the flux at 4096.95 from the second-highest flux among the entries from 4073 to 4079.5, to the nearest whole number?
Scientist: 10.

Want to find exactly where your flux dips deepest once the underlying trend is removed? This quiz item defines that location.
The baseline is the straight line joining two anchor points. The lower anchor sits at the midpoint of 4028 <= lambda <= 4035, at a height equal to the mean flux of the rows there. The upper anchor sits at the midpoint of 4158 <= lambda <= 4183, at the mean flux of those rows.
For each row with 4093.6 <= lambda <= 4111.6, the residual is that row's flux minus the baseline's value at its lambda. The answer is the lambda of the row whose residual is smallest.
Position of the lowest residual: 4101.67 angstrom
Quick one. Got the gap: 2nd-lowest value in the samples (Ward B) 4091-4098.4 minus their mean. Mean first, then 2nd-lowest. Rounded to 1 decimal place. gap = -1.2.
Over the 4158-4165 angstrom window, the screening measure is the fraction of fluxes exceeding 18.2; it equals 1.0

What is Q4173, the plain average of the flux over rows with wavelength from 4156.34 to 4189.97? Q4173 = 18.8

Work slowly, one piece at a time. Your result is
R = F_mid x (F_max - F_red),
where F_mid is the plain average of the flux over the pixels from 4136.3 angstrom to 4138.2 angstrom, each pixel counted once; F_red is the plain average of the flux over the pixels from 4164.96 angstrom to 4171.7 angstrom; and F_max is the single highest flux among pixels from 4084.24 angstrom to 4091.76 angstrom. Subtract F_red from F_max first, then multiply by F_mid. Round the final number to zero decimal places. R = -4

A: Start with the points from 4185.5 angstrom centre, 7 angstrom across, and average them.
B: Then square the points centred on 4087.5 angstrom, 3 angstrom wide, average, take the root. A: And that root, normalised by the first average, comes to 0.99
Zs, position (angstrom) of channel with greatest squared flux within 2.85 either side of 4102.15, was 4104.50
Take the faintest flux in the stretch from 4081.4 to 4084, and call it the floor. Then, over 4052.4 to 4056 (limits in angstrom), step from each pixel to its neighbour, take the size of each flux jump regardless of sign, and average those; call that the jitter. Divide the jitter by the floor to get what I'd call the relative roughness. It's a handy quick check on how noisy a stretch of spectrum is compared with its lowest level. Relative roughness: 0.02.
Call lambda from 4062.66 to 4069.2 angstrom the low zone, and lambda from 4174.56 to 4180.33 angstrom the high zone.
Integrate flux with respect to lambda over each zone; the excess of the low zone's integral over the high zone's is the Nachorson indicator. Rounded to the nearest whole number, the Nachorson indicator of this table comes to 12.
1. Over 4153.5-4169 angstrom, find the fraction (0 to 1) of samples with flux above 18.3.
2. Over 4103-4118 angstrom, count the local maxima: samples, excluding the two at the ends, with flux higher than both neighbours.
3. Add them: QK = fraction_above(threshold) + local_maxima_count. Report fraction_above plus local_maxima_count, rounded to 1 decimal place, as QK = 4.9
